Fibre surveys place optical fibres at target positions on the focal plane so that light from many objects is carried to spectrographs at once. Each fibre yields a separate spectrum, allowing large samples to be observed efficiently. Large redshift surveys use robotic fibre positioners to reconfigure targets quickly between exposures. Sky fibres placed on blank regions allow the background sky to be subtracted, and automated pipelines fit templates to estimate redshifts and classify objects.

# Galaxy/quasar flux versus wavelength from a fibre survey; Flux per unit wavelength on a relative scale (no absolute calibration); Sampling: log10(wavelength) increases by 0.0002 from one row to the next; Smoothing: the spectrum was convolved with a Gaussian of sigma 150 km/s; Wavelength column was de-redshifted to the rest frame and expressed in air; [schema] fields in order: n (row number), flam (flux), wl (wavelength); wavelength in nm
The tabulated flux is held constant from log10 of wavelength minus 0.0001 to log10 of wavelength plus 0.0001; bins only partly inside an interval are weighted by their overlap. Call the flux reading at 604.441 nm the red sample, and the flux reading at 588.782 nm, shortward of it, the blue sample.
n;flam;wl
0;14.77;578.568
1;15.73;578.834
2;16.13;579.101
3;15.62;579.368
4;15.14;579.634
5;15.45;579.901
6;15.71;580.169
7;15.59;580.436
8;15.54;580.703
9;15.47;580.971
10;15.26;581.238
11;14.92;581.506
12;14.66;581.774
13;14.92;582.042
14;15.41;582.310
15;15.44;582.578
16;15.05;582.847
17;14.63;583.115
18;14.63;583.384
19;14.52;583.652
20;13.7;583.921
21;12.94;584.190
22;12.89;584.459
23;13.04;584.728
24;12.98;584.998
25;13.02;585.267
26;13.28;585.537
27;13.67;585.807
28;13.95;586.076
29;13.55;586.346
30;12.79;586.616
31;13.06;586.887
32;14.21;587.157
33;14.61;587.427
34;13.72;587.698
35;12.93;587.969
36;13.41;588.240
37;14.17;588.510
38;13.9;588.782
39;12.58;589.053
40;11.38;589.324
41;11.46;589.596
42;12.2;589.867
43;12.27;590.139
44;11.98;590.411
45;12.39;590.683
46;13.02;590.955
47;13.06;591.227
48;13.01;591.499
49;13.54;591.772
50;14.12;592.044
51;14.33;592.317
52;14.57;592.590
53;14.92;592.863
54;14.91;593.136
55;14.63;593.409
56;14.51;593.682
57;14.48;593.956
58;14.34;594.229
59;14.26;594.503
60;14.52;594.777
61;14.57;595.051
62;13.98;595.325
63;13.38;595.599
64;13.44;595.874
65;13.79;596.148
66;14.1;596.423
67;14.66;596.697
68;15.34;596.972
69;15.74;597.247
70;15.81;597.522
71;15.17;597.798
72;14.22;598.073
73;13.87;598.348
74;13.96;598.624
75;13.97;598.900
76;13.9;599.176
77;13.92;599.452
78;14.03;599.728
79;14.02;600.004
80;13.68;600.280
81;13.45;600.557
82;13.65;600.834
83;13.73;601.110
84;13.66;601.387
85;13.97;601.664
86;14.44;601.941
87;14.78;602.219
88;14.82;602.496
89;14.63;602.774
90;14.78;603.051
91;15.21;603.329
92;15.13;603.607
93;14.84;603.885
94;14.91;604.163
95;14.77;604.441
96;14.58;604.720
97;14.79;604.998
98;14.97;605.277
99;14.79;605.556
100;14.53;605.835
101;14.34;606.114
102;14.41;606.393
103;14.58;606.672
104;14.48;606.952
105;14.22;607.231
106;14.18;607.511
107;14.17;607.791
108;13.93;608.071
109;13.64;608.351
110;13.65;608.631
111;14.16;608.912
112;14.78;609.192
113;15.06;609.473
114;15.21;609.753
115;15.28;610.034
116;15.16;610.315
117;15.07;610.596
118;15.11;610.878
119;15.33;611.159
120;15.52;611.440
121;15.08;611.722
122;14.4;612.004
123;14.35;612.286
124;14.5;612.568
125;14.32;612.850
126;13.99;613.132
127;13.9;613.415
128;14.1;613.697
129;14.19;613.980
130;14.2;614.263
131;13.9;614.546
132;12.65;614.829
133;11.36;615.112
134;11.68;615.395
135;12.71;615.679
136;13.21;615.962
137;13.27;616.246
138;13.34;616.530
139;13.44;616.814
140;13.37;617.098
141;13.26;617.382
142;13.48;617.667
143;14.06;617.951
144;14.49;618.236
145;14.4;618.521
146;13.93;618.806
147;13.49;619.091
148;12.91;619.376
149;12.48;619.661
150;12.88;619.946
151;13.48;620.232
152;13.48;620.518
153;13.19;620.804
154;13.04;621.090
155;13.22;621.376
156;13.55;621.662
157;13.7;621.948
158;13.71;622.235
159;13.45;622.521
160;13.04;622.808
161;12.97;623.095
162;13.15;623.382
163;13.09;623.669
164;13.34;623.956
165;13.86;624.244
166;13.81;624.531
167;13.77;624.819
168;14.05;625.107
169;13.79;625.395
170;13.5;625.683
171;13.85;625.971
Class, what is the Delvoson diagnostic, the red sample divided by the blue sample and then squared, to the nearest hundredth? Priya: 1.13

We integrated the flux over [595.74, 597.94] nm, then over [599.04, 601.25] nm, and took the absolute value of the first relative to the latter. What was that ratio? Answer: 1.1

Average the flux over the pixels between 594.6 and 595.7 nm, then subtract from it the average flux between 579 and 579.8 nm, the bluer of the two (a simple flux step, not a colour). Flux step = -1.5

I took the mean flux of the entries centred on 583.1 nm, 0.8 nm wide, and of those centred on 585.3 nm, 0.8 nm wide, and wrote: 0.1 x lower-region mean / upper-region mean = 0.113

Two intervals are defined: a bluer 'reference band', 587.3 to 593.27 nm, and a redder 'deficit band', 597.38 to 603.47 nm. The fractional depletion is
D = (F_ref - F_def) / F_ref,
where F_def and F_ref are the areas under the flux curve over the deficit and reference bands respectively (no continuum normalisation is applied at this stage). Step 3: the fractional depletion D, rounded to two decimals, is -0.09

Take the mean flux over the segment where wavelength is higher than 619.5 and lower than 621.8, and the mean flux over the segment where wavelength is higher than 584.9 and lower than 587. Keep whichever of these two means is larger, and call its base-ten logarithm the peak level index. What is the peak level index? 1.12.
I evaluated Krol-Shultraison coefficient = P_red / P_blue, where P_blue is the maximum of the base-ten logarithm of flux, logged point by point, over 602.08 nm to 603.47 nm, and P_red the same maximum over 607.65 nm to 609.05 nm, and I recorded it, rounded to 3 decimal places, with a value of 0.974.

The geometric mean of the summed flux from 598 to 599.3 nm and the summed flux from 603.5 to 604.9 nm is 72.0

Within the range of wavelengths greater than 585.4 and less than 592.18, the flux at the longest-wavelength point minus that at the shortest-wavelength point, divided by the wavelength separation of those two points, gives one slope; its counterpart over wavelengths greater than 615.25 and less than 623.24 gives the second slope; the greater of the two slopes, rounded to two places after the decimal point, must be 0.17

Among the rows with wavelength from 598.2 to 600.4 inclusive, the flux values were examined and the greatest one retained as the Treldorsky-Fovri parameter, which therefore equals 14.03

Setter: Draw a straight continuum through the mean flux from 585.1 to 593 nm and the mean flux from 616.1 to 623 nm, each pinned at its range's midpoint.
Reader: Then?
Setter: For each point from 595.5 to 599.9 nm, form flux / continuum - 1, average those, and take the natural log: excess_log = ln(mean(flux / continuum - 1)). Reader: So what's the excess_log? -2.6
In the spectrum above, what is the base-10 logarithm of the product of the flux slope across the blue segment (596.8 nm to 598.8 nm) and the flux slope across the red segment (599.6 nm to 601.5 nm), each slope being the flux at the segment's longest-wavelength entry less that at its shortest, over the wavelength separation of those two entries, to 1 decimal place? -0.7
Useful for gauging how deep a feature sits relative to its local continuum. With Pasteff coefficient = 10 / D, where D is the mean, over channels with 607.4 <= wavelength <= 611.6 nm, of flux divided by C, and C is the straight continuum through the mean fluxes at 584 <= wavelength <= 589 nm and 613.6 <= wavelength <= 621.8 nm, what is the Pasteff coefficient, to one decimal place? 9.1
